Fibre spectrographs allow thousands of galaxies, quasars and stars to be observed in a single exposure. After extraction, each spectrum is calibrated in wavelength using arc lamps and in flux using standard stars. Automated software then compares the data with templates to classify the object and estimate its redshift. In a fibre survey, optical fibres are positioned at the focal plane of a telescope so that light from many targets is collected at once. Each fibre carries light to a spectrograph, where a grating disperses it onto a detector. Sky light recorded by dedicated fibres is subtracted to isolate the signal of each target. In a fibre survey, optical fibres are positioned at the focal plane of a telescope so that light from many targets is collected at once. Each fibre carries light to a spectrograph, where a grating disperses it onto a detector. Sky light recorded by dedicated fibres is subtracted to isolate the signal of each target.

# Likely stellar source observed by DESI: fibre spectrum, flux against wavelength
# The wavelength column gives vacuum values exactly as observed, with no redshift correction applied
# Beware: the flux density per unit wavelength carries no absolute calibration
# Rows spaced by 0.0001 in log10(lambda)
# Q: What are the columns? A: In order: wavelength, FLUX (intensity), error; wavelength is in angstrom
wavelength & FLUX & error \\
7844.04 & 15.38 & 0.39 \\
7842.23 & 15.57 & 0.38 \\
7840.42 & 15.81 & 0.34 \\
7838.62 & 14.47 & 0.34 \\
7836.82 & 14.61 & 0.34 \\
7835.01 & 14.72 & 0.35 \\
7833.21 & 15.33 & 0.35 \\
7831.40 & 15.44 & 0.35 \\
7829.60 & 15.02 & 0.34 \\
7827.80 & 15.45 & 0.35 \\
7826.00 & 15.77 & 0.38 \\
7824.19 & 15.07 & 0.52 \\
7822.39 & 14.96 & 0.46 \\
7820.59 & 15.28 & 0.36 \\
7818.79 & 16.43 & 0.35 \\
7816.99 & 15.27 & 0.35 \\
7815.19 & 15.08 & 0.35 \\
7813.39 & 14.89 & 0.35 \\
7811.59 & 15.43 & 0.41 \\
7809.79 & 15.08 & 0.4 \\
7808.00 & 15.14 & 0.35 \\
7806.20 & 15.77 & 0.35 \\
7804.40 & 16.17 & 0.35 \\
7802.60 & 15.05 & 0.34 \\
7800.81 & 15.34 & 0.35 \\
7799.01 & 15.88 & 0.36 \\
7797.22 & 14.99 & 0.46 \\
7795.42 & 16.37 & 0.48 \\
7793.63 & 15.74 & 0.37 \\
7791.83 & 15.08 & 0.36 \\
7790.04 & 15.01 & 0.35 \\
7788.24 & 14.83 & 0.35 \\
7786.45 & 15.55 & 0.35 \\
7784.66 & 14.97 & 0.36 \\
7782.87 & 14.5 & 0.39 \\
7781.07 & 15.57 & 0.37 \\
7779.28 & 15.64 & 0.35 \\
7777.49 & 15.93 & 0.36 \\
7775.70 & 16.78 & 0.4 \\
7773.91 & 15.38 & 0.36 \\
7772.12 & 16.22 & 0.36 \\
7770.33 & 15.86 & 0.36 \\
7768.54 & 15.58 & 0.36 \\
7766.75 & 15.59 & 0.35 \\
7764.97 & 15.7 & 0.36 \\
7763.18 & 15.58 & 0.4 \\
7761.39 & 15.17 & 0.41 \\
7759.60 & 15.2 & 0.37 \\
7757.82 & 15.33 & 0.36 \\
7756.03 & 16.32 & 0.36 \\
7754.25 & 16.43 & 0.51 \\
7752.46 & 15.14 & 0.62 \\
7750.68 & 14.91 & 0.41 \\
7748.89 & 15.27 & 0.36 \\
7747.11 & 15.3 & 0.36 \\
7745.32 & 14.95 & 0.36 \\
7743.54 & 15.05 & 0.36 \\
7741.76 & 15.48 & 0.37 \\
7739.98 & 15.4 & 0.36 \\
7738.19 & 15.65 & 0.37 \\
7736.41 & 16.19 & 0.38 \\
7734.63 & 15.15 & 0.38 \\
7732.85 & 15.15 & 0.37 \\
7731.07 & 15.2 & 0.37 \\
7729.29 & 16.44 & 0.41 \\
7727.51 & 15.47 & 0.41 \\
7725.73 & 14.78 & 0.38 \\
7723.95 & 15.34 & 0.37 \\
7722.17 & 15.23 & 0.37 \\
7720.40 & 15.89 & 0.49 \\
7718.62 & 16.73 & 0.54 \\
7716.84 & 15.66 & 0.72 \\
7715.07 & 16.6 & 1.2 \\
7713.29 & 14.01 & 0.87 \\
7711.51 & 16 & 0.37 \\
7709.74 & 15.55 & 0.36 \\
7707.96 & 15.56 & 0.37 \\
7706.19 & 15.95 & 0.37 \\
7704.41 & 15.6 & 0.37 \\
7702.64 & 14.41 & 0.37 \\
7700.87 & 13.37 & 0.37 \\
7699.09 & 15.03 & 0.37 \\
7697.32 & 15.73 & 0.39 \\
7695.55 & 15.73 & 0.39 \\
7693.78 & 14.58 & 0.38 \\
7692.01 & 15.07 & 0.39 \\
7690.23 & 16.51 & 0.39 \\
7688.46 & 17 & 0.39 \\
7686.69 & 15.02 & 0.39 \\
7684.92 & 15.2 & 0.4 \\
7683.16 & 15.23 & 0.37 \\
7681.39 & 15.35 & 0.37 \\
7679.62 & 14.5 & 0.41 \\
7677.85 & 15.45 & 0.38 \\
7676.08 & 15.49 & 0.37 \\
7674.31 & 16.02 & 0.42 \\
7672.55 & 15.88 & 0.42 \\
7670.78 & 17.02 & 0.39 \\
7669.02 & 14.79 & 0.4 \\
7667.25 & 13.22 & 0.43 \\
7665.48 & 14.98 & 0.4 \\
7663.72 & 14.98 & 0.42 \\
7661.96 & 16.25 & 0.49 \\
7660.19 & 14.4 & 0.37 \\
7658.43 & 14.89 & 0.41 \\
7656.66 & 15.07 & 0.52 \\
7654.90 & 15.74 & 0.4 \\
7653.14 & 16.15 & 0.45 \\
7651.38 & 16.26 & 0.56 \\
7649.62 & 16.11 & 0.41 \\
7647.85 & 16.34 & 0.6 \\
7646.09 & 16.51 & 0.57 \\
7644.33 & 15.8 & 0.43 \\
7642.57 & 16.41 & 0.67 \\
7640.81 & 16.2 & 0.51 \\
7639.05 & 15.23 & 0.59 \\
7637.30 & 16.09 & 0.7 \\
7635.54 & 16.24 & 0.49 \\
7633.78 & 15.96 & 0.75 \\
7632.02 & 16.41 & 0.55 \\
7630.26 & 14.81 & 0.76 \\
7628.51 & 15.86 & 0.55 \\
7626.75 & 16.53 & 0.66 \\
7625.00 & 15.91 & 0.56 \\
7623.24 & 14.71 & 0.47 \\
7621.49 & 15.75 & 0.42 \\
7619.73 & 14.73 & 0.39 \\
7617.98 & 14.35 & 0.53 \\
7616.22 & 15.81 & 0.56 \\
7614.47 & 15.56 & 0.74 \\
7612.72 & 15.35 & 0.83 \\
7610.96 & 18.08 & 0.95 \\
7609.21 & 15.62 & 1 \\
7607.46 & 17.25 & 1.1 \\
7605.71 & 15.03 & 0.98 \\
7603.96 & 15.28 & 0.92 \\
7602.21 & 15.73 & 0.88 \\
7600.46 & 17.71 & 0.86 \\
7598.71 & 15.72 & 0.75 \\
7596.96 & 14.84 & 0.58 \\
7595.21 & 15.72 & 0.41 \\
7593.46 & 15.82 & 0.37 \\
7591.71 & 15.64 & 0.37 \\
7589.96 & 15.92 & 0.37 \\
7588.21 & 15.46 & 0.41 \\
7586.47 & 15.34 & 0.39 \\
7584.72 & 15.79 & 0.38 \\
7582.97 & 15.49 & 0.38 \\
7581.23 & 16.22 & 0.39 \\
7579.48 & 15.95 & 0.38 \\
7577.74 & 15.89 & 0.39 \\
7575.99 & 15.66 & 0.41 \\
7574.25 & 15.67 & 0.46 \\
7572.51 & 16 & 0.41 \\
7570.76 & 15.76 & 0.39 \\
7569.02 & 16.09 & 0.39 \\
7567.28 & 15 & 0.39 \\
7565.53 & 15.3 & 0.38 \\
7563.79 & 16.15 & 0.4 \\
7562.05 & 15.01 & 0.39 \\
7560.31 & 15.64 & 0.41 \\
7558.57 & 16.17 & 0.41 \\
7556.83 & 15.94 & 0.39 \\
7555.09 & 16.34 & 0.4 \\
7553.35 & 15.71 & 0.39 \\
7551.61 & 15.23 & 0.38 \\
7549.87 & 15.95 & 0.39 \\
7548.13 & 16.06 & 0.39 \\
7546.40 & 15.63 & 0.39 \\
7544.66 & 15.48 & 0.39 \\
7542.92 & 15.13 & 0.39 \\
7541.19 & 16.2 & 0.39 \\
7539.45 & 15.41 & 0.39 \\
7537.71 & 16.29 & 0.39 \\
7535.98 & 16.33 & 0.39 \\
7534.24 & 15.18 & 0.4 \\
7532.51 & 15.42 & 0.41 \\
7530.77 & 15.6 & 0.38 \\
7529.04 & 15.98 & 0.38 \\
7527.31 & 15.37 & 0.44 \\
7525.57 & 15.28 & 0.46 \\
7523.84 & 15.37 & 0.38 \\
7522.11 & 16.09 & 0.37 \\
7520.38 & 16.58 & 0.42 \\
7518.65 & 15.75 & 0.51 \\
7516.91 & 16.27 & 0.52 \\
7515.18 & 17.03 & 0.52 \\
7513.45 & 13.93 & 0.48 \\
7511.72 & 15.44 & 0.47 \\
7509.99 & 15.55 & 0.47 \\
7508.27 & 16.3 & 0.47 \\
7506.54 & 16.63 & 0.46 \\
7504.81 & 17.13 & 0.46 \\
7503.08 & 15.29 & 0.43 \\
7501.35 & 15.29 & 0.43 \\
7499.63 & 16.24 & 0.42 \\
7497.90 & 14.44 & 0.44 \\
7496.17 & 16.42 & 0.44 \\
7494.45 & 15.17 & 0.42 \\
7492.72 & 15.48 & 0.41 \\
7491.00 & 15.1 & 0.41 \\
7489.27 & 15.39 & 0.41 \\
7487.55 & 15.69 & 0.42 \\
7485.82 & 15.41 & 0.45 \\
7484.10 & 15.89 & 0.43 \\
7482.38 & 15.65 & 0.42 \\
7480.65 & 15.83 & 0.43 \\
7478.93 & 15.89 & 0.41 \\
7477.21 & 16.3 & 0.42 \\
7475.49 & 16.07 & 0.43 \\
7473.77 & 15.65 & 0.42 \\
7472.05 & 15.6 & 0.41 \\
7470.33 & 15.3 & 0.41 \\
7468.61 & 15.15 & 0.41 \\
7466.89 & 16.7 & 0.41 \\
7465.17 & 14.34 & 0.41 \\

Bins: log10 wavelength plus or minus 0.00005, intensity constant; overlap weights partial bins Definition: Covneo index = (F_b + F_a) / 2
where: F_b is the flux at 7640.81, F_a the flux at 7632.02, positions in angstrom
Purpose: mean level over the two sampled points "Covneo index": 16.3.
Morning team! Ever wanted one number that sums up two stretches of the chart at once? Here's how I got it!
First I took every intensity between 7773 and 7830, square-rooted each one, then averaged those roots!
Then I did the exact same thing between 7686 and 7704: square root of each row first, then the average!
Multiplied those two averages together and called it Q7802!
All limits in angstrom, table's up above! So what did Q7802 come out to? 15.3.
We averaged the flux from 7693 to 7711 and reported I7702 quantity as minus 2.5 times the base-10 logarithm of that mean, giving -2.95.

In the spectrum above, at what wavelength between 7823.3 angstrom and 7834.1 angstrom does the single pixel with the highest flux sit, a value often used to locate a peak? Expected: 7826.00 angstrom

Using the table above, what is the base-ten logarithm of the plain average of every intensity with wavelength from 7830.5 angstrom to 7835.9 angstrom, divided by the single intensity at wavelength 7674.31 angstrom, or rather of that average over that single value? -0.024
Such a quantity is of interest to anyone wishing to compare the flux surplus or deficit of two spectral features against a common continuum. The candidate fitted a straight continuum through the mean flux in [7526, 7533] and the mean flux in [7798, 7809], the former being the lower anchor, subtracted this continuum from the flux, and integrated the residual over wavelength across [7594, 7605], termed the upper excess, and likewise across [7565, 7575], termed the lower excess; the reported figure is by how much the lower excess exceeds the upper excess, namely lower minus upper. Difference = -2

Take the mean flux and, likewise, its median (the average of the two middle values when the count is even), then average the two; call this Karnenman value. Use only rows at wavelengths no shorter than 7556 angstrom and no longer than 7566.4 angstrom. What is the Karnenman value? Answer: 15.7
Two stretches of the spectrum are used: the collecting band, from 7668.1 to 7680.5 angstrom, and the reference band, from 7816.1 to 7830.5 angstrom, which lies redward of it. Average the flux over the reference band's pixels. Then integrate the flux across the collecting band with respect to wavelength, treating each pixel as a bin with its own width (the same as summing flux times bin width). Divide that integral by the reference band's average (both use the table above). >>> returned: 13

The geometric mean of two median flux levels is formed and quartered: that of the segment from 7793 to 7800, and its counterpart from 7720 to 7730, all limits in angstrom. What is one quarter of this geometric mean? 3.90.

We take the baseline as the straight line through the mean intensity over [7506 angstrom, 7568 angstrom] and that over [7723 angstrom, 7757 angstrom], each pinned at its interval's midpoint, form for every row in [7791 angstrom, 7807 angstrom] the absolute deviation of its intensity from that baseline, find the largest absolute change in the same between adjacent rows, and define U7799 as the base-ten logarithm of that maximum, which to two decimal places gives -0.20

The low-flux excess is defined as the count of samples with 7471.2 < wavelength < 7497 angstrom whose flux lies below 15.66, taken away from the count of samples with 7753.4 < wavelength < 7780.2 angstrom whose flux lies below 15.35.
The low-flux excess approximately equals -5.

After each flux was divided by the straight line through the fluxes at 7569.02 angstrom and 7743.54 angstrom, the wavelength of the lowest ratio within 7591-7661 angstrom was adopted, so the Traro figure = 7617.98 angstrom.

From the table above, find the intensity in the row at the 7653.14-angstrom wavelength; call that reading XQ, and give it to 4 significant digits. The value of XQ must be 16.15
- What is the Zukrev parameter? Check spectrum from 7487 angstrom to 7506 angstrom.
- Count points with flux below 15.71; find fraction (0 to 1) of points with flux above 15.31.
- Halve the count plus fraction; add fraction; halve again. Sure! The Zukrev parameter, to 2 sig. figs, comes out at 2.4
